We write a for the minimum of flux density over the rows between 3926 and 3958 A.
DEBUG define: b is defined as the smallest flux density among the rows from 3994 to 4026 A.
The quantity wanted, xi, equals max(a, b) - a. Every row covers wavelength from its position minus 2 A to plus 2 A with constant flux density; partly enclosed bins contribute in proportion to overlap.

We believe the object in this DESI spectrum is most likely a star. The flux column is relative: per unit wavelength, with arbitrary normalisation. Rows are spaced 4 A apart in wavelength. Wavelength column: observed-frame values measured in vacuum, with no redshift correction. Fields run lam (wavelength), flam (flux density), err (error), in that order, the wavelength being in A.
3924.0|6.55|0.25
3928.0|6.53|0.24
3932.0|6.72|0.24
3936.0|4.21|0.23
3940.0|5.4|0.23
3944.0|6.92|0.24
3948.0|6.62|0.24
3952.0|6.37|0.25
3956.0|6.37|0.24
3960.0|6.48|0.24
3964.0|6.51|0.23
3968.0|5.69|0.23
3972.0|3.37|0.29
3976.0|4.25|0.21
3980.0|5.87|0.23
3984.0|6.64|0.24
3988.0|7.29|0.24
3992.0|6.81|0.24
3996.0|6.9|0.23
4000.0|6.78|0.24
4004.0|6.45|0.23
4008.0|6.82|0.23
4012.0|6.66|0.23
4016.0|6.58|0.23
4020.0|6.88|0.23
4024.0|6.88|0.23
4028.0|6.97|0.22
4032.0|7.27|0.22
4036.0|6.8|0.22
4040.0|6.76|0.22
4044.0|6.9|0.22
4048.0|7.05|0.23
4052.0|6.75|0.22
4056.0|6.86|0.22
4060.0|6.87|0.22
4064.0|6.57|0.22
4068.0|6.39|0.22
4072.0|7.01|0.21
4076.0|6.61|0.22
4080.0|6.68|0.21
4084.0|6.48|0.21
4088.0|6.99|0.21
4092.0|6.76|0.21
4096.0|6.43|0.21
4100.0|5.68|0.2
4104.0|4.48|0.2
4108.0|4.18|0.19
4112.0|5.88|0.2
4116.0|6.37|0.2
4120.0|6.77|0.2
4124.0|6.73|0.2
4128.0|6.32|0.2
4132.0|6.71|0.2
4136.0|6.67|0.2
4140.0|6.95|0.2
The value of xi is 2.2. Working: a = 4.21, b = 6.45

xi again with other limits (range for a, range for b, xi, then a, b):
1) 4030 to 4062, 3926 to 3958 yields 0.0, 6.75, 4.21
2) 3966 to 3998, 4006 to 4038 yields 3.2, 3.37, 6.58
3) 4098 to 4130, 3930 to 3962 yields 0.0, 4.18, 4.21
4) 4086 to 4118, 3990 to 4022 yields 2.3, 4.18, 6.45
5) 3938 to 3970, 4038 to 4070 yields 1.0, 5.4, 6.39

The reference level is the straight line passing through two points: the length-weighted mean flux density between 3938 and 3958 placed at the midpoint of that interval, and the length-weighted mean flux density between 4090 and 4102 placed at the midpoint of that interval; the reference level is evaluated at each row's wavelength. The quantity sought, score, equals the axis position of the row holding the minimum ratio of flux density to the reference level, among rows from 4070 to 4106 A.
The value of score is 4104.0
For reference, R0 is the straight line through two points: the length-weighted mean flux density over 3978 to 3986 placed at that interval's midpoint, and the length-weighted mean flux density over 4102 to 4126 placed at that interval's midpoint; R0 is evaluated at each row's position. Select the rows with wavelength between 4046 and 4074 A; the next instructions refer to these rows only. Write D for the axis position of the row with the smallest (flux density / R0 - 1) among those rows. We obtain 4068.0 A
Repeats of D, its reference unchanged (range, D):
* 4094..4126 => 4108.0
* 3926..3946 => 3936.0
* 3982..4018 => 4004.0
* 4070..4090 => 4084.0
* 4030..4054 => 4040.0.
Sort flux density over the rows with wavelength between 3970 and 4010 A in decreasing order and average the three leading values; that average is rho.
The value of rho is 7.00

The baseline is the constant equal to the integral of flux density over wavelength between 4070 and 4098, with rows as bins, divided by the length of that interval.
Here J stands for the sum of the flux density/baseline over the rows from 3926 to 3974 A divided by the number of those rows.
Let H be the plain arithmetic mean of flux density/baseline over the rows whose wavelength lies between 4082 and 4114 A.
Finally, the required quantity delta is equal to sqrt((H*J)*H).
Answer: 0.82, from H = 0.87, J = 0.88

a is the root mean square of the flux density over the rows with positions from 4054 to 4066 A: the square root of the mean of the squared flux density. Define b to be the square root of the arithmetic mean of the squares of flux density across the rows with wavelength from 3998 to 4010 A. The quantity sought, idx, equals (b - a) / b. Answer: -0.01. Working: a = 6.77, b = 6.69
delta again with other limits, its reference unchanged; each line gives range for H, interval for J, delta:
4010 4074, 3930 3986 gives 0.95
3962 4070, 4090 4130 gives 0.91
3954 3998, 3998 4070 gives 0.90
